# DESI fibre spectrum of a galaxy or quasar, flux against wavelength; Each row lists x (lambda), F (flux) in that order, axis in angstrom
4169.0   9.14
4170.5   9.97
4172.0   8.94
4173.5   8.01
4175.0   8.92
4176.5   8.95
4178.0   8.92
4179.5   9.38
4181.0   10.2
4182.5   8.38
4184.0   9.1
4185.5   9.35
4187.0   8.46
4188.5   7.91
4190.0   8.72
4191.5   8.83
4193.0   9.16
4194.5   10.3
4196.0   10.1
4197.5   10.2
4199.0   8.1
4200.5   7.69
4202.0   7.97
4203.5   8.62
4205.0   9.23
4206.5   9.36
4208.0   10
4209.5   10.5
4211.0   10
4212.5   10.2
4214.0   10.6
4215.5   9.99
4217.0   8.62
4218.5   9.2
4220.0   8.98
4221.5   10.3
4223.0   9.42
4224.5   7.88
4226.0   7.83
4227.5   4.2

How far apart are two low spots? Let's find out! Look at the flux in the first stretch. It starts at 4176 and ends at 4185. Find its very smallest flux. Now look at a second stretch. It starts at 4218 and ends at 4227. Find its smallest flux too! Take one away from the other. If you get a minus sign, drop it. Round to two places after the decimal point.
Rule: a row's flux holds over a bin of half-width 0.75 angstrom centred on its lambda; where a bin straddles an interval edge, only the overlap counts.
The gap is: 0.55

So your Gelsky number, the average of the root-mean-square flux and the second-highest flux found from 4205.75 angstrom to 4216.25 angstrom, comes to 10.3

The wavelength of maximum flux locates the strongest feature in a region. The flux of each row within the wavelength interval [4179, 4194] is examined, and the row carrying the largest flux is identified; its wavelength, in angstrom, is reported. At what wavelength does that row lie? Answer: 4181.0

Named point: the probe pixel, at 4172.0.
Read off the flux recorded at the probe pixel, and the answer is 8.94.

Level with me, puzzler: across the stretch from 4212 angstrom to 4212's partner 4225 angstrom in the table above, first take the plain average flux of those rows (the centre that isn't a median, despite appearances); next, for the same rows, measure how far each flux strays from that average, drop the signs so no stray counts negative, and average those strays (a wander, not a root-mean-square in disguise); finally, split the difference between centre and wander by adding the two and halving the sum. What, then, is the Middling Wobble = 5.1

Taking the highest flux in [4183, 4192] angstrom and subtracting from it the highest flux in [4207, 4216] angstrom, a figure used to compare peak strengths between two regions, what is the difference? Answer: -1.25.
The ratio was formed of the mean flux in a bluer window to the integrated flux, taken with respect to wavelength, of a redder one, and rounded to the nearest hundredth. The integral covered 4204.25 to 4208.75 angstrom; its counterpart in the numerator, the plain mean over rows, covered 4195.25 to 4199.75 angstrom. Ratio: 0.22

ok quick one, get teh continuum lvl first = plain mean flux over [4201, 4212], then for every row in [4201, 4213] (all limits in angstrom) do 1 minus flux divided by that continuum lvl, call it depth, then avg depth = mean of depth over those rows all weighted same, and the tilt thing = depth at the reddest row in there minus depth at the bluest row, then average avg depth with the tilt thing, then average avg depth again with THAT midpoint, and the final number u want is -0.07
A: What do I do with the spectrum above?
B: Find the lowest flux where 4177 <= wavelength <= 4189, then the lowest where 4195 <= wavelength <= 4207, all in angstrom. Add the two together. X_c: 15.6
